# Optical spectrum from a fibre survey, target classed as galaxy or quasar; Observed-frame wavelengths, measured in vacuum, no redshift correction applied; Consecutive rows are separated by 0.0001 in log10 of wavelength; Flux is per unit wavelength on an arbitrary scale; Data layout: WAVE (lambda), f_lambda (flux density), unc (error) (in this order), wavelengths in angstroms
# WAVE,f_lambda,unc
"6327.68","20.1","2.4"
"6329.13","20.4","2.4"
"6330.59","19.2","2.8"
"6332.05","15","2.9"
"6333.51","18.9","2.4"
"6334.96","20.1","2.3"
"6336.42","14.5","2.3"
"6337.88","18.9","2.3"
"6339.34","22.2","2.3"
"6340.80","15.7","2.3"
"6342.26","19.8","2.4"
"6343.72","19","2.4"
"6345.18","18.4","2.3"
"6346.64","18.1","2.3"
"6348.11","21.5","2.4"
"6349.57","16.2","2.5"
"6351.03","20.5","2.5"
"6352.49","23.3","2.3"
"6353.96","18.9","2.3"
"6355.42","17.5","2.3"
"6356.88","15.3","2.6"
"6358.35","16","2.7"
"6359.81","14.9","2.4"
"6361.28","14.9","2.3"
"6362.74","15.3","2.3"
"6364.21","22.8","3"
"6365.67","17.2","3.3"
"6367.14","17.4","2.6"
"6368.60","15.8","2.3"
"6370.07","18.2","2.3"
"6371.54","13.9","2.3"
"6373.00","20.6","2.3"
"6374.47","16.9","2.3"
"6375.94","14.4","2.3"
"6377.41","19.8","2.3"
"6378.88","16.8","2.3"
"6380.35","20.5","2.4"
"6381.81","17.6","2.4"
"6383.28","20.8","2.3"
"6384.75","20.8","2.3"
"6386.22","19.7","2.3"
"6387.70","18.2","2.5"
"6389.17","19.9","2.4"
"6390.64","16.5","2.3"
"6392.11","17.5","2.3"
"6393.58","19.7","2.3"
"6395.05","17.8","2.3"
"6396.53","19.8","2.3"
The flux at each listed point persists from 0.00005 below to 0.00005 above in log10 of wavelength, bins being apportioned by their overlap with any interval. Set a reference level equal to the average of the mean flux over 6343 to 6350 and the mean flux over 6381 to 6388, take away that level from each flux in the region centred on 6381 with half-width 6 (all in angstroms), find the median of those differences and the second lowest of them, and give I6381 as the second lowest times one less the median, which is -1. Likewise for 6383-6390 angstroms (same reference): 0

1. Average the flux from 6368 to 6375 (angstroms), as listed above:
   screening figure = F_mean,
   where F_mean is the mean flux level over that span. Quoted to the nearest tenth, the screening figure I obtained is 17.1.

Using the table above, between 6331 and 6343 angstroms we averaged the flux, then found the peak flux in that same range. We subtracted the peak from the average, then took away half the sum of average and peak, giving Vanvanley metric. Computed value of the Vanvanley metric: -24.2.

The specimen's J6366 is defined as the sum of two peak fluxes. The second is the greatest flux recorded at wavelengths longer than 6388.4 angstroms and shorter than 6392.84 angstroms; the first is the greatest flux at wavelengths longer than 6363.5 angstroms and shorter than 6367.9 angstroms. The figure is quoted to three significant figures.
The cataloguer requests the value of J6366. 42.7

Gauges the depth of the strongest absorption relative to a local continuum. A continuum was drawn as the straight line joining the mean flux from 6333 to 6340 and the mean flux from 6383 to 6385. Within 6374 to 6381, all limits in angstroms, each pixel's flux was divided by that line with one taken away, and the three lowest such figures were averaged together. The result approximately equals -0.218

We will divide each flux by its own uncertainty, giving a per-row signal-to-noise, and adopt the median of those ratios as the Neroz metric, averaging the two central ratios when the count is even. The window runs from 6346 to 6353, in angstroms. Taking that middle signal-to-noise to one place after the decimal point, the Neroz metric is 8.2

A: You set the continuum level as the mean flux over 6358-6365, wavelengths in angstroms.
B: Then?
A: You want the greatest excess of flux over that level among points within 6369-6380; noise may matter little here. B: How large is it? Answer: 3.8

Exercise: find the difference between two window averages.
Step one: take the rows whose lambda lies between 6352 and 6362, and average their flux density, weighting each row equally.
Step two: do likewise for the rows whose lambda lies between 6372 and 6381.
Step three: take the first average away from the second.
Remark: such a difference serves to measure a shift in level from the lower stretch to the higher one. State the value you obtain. 0.9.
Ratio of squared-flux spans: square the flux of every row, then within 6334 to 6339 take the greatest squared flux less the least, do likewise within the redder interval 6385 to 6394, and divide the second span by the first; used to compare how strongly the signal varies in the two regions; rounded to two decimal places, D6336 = 0.64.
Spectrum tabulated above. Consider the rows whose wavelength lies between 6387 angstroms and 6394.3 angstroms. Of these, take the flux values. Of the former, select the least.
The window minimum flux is 16.5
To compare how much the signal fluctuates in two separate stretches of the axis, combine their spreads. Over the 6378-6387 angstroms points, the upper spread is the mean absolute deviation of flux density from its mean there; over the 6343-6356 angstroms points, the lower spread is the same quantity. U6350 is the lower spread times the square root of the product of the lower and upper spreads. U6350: 2.6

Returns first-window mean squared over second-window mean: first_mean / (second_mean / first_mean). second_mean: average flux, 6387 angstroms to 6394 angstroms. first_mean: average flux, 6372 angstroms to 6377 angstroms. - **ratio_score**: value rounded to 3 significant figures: 16.3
